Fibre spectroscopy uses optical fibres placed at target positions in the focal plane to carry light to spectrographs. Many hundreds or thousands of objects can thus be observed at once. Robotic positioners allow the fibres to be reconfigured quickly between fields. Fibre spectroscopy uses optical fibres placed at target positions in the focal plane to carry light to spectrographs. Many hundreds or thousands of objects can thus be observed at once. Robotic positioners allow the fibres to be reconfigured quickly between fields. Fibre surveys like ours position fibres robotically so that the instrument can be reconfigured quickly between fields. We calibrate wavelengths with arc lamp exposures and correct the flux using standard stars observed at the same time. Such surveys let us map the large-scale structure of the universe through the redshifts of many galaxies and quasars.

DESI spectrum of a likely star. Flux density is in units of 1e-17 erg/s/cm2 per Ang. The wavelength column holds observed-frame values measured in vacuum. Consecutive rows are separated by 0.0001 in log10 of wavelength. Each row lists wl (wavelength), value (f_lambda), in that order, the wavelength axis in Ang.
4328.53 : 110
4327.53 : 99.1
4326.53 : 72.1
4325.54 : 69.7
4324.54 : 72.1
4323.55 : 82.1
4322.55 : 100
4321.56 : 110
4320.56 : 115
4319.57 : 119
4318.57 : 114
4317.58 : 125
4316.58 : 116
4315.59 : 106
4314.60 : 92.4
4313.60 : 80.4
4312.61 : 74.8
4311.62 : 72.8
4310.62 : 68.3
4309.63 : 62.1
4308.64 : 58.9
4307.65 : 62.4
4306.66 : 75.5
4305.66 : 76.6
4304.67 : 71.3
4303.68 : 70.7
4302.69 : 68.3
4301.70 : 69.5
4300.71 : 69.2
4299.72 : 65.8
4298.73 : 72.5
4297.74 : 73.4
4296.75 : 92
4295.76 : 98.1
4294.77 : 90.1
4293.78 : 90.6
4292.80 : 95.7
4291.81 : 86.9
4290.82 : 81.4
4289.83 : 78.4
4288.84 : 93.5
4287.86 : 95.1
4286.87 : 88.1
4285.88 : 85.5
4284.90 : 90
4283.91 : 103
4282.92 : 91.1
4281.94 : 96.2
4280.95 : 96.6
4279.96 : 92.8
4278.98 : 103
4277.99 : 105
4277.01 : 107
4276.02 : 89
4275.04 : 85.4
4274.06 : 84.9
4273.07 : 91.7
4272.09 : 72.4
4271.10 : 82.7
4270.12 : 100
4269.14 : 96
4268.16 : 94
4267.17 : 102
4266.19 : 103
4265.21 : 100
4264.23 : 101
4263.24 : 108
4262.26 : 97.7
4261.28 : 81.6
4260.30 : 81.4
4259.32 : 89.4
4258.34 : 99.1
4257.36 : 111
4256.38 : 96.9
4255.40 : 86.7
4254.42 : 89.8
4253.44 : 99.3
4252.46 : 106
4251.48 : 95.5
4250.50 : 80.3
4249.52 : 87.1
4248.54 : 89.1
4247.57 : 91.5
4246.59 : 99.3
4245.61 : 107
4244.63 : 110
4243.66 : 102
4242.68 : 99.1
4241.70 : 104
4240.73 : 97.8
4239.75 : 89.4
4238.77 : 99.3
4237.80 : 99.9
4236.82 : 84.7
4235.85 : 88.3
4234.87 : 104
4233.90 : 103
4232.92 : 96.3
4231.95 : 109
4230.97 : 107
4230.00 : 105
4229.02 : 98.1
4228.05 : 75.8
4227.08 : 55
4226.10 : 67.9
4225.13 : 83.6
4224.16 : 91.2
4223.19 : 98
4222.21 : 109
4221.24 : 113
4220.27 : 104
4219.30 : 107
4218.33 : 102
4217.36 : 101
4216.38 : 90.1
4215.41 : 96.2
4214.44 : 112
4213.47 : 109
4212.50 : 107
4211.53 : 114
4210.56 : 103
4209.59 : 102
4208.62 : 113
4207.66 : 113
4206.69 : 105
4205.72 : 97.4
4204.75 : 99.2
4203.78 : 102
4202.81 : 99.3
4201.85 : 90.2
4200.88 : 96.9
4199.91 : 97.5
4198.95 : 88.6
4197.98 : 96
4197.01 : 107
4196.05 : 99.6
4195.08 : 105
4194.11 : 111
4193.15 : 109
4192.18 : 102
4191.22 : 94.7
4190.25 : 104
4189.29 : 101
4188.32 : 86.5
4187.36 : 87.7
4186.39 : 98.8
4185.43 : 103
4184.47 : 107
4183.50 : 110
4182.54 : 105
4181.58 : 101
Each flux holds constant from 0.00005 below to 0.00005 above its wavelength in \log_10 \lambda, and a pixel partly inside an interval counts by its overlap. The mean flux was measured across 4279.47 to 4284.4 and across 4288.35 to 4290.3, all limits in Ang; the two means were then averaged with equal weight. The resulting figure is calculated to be 91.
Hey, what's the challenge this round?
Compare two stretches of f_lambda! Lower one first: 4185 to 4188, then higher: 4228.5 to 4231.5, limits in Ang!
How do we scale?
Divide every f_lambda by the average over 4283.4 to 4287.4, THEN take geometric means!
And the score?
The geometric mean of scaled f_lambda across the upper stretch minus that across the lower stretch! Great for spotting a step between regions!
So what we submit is 0.08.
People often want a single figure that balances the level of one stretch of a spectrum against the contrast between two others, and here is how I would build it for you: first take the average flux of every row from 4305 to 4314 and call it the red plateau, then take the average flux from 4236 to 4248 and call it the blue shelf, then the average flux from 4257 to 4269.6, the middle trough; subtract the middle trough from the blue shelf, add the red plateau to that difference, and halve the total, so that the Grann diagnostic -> 36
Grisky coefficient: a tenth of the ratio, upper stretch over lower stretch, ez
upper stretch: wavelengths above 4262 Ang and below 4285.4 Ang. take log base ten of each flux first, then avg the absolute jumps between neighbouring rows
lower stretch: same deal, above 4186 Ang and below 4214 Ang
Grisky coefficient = 0.12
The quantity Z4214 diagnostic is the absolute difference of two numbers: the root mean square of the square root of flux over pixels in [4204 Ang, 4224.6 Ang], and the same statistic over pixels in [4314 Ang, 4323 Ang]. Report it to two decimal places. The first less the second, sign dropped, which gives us 0.32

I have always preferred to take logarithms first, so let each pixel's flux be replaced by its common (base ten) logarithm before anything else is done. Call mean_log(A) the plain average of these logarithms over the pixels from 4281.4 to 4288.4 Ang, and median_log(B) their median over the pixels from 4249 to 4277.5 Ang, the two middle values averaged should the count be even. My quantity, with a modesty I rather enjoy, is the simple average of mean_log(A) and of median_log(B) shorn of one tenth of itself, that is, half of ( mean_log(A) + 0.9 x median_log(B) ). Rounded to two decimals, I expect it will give 1.87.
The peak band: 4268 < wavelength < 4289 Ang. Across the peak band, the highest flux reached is 107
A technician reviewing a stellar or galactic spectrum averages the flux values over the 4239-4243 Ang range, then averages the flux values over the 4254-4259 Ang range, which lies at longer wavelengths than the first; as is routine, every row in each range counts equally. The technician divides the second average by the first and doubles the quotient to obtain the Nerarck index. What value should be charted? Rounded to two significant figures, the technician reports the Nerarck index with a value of 2.0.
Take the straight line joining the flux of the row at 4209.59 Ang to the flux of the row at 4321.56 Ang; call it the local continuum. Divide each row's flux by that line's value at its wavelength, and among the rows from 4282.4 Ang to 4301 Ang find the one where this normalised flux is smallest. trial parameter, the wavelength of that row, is 4299.72 Ang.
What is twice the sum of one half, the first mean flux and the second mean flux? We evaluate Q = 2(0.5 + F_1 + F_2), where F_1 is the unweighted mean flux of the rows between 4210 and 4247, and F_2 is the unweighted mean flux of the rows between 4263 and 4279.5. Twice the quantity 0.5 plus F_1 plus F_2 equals 389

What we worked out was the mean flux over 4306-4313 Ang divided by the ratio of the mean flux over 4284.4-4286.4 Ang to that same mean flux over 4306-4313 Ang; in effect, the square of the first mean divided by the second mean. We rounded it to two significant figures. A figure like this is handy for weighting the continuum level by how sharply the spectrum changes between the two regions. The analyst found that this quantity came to 52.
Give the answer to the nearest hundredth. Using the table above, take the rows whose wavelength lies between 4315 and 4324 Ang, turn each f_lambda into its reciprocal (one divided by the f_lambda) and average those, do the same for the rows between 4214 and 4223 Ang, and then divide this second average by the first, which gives 1.05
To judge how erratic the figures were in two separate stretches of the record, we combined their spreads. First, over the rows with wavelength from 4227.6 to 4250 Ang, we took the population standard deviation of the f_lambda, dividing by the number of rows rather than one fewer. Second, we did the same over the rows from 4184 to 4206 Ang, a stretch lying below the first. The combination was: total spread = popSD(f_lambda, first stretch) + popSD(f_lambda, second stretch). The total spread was 15.1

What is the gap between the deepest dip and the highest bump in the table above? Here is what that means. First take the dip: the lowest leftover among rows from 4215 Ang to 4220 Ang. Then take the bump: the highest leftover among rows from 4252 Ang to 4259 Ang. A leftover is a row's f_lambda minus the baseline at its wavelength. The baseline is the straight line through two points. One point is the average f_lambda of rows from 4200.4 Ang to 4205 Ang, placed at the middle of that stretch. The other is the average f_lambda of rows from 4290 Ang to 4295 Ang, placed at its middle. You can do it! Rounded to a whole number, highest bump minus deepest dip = 25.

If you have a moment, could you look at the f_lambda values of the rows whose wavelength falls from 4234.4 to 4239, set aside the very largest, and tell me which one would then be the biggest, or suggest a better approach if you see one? 99.9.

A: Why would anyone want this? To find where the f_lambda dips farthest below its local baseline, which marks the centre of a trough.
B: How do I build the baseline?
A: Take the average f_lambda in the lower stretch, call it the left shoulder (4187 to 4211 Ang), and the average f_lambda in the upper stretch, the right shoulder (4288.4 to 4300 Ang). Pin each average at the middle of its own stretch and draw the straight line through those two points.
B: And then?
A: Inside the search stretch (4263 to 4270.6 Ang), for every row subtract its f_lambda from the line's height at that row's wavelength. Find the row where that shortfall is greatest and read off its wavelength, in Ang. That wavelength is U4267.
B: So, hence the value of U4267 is 4268.16 Ang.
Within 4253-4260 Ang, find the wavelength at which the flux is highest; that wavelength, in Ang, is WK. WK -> 4257.36 Ang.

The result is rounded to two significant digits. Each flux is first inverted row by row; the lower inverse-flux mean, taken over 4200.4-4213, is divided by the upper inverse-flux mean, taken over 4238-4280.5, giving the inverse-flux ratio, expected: 0.92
